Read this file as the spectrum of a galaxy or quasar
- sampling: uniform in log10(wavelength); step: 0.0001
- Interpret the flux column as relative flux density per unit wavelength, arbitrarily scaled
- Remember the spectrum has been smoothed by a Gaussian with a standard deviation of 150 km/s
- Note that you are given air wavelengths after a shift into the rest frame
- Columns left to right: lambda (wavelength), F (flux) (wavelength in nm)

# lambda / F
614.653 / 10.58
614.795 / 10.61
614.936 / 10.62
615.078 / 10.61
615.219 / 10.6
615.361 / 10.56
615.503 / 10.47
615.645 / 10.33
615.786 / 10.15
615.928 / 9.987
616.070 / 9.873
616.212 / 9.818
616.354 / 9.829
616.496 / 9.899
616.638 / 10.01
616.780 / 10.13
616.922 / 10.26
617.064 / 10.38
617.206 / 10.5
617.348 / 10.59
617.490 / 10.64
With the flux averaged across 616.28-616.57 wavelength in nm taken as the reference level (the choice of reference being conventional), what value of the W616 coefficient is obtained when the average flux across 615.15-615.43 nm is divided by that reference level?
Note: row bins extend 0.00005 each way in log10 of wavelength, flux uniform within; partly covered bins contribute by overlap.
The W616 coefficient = 1.07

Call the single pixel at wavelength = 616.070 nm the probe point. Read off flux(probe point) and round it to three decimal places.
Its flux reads 9.873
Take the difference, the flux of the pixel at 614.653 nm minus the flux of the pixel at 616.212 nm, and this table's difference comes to 0.76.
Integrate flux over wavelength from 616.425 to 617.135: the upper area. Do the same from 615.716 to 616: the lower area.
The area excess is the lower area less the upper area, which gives -4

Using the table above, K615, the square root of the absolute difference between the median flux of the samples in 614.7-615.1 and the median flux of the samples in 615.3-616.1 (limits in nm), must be 0.6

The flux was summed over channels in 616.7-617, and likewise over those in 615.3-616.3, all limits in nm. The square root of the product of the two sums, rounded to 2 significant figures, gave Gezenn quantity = 38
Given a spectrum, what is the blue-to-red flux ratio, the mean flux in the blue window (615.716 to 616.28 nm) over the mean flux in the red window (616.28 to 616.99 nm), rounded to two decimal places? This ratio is 0.99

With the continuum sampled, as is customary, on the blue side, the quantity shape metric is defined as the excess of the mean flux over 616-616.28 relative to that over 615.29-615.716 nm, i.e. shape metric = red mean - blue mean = -0.61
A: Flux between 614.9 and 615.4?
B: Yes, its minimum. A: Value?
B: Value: 10.56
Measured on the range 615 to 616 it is 9.987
